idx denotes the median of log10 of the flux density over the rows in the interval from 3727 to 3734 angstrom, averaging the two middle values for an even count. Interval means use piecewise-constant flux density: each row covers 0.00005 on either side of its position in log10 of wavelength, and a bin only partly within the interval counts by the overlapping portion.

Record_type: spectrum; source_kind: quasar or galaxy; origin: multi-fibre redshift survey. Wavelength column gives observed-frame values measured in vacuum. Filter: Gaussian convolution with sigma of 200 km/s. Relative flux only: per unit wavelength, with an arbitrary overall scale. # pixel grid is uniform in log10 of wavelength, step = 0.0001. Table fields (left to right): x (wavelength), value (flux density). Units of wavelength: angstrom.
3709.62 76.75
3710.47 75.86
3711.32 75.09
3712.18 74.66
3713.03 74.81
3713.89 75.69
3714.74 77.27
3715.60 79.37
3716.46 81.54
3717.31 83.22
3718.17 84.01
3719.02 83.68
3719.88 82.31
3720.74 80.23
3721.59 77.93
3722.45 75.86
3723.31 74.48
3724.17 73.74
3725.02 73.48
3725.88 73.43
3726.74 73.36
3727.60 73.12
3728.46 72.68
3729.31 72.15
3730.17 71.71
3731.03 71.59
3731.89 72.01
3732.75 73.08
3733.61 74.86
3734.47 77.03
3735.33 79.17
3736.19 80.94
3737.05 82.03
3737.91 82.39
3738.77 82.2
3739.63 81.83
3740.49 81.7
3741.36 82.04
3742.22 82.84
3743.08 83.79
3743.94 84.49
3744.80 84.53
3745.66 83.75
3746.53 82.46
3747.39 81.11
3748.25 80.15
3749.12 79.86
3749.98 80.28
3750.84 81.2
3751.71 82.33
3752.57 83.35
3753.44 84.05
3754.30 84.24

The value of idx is 1.86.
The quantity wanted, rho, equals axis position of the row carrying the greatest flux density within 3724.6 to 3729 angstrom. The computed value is 3725.02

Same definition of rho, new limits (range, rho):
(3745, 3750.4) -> 3745.66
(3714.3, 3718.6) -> 3718.17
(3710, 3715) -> 3714.74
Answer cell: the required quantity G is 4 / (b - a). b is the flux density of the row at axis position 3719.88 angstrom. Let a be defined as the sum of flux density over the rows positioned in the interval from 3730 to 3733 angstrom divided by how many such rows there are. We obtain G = 0.4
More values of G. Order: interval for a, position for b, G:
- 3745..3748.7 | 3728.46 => -0.4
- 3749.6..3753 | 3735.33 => -1.5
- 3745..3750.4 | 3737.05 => 5.3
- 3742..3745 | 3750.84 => -1.5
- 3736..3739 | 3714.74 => -0.9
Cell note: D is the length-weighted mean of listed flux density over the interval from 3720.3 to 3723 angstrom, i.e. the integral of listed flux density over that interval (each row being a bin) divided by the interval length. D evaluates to 77.8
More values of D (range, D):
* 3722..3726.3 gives 74.2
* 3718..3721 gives 82.5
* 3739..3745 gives 83.0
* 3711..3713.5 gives 74.7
